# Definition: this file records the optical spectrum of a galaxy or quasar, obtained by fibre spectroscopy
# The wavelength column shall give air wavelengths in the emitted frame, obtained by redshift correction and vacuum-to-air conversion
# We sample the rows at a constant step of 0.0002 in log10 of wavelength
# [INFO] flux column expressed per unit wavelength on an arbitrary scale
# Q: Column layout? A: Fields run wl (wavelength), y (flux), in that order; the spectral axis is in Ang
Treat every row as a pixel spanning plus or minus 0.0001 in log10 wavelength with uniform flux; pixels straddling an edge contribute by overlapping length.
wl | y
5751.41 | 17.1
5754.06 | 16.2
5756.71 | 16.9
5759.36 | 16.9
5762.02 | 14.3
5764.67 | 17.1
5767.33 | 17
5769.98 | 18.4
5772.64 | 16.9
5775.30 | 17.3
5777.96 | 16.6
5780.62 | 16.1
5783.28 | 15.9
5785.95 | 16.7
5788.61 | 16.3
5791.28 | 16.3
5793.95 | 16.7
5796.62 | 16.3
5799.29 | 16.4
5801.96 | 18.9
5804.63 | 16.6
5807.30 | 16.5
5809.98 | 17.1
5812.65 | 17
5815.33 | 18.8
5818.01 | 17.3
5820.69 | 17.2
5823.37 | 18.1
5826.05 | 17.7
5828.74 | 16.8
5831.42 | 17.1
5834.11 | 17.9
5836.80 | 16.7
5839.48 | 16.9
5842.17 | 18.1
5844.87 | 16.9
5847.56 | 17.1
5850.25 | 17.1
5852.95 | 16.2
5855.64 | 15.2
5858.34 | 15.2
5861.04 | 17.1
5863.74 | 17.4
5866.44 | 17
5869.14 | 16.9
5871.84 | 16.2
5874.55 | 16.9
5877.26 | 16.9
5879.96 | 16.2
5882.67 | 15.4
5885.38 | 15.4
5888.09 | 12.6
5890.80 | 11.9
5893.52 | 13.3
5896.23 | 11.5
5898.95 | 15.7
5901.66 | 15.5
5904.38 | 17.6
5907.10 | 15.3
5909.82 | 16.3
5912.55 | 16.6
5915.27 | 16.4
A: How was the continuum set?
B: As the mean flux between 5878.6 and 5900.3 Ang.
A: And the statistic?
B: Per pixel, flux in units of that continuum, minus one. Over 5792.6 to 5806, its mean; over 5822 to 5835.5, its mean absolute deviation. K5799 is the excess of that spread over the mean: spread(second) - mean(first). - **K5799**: -0.180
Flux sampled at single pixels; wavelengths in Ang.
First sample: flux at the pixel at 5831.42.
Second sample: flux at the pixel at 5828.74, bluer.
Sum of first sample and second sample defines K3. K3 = 33.9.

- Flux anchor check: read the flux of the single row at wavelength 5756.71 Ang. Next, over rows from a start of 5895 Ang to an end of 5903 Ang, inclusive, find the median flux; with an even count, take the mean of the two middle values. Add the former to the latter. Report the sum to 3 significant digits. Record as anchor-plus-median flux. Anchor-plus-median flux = 32.4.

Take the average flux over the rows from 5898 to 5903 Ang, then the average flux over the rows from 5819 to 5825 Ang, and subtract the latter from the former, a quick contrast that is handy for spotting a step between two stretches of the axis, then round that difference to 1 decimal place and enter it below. -2.0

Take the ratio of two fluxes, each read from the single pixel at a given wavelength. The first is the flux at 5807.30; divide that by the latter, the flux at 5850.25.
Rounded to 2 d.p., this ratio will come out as 0.96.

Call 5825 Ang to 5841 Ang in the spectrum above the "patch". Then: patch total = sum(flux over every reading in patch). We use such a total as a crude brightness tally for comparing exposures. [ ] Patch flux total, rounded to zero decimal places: 103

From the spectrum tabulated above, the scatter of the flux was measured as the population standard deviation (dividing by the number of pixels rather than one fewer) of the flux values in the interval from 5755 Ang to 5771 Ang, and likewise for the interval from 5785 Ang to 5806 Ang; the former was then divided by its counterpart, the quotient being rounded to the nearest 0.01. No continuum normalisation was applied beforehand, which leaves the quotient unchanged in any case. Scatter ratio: 1.49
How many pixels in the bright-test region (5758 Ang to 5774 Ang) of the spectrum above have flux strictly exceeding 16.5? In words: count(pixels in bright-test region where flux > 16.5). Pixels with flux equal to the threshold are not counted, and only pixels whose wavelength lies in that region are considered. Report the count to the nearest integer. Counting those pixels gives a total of 5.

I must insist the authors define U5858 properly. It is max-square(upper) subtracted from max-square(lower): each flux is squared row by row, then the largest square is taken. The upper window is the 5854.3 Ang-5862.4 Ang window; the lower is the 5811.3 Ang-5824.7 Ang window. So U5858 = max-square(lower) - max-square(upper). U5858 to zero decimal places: 61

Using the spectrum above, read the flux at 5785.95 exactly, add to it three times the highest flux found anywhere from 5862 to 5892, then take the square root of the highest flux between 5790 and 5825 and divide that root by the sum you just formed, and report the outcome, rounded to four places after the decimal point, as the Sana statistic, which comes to 0.0631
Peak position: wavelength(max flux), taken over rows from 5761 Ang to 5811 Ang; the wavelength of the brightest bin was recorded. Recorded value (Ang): 5801.96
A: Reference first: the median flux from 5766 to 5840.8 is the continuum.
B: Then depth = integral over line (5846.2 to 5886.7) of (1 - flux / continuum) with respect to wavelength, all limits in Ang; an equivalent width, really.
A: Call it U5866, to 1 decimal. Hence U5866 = 1.2 Ang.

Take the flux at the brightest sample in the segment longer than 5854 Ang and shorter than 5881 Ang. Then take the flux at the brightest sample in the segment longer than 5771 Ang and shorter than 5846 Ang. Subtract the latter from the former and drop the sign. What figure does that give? 1.5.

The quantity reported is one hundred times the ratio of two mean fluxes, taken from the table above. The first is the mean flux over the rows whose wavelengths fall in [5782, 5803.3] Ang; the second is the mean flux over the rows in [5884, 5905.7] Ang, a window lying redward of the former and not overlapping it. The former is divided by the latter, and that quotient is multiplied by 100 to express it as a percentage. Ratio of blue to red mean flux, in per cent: 118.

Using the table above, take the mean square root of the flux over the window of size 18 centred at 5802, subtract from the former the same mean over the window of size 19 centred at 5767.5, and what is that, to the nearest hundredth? 0.01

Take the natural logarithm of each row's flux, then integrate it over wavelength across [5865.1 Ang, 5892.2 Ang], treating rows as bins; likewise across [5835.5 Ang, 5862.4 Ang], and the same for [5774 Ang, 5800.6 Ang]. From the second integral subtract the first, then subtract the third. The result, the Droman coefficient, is -73.0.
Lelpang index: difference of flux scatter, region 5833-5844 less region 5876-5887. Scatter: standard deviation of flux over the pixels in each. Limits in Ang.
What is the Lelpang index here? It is -0.02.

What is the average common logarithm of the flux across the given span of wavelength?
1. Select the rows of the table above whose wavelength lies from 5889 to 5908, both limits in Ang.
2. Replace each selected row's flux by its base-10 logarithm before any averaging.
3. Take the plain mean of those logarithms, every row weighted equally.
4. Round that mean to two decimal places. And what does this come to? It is 1.15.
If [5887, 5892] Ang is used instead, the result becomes 1.09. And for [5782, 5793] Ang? 1.21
